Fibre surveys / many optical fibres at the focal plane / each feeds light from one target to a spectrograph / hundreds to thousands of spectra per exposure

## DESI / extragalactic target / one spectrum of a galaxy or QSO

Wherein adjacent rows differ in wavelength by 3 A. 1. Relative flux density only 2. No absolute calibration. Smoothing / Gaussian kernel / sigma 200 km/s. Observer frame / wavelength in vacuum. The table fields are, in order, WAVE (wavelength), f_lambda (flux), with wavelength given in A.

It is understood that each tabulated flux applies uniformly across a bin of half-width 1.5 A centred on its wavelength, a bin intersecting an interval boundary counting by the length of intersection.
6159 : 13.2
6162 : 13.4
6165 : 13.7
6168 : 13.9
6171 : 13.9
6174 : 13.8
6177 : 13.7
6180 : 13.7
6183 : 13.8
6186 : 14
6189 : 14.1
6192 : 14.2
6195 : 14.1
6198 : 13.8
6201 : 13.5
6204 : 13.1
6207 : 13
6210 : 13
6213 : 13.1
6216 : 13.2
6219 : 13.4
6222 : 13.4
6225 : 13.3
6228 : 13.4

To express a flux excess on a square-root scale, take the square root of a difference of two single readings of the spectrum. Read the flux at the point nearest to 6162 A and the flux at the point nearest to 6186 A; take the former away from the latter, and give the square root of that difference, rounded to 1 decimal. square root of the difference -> 0.8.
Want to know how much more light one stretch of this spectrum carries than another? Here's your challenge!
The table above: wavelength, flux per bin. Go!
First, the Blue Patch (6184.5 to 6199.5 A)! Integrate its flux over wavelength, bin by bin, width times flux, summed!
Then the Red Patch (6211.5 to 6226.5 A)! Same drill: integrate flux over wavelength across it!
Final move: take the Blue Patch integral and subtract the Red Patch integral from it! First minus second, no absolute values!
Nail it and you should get 11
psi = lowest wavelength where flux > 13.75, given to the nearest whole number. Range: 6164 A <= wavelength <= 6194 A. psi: 6168 A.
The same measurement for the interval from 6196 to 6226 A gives 6198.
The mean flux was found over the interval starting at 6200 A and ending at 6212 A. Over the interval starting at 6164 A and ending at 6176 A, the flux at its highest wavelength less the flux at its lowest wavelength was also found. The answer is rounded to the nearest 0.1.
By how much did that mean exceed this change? 13.0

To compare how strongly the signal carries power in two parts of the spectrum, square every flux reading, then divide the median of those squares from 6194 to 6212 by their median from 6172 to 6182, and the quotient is 0.943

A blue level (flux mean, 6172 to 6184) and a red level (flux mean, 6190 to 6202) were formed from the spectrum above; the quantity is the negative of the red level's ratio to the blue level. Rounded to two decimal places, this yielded -1.01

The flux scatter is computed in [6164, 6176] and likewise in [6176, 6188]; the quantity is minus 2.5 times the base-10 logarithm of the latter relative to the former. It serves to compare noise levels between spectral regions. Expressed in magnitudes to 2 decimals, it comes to -0.42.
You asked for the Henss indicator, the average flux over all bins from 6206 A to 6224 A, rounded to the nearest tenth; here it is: 13.2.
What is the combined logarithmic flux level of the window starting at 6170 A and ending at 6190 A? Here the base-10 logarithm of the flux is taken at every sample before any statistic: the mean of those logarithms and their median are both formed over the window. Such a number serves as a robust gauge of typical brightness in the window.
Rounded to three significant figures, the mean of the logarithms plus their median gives 2.28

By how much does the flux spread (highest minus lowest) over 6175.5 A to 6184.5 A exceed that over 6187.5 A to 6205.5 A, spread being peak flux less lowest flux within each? -1.0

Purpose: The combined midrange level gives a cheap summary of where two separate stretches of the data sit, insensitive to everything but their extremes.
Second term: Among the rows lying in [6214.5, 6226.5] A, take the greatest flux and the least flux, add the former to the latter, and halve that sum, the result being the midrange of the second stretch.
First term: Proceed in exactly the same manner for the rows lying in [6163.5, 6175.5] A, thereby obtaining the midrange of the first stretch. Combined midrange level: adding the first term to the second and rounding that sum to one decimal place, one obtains 27.1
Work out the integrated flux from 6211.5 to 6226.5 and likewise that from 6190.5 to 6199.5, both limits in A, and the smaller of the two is 126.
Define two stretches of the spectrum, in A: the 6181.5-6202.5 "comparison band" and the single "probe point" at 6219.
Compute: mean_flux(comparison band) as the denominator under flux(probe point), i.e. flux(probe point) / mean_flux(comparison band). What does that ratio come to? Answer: 0.962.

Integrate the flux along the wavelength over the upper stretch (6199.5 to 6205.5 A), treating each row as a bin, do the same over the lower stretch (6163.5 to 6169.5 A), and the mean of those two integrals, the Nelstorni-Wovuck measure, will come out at 81.3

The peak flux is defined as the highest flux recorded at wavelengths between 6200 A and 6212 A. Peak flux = 13.5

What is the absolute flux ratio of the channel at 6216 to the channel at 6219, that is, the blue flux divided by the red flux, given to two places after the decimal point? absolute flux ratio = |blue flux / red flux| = 0.99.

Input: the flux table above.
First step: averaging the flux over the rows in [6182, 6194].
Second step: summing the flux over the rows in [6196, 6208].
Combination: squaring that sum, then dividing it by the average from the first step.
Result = 203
